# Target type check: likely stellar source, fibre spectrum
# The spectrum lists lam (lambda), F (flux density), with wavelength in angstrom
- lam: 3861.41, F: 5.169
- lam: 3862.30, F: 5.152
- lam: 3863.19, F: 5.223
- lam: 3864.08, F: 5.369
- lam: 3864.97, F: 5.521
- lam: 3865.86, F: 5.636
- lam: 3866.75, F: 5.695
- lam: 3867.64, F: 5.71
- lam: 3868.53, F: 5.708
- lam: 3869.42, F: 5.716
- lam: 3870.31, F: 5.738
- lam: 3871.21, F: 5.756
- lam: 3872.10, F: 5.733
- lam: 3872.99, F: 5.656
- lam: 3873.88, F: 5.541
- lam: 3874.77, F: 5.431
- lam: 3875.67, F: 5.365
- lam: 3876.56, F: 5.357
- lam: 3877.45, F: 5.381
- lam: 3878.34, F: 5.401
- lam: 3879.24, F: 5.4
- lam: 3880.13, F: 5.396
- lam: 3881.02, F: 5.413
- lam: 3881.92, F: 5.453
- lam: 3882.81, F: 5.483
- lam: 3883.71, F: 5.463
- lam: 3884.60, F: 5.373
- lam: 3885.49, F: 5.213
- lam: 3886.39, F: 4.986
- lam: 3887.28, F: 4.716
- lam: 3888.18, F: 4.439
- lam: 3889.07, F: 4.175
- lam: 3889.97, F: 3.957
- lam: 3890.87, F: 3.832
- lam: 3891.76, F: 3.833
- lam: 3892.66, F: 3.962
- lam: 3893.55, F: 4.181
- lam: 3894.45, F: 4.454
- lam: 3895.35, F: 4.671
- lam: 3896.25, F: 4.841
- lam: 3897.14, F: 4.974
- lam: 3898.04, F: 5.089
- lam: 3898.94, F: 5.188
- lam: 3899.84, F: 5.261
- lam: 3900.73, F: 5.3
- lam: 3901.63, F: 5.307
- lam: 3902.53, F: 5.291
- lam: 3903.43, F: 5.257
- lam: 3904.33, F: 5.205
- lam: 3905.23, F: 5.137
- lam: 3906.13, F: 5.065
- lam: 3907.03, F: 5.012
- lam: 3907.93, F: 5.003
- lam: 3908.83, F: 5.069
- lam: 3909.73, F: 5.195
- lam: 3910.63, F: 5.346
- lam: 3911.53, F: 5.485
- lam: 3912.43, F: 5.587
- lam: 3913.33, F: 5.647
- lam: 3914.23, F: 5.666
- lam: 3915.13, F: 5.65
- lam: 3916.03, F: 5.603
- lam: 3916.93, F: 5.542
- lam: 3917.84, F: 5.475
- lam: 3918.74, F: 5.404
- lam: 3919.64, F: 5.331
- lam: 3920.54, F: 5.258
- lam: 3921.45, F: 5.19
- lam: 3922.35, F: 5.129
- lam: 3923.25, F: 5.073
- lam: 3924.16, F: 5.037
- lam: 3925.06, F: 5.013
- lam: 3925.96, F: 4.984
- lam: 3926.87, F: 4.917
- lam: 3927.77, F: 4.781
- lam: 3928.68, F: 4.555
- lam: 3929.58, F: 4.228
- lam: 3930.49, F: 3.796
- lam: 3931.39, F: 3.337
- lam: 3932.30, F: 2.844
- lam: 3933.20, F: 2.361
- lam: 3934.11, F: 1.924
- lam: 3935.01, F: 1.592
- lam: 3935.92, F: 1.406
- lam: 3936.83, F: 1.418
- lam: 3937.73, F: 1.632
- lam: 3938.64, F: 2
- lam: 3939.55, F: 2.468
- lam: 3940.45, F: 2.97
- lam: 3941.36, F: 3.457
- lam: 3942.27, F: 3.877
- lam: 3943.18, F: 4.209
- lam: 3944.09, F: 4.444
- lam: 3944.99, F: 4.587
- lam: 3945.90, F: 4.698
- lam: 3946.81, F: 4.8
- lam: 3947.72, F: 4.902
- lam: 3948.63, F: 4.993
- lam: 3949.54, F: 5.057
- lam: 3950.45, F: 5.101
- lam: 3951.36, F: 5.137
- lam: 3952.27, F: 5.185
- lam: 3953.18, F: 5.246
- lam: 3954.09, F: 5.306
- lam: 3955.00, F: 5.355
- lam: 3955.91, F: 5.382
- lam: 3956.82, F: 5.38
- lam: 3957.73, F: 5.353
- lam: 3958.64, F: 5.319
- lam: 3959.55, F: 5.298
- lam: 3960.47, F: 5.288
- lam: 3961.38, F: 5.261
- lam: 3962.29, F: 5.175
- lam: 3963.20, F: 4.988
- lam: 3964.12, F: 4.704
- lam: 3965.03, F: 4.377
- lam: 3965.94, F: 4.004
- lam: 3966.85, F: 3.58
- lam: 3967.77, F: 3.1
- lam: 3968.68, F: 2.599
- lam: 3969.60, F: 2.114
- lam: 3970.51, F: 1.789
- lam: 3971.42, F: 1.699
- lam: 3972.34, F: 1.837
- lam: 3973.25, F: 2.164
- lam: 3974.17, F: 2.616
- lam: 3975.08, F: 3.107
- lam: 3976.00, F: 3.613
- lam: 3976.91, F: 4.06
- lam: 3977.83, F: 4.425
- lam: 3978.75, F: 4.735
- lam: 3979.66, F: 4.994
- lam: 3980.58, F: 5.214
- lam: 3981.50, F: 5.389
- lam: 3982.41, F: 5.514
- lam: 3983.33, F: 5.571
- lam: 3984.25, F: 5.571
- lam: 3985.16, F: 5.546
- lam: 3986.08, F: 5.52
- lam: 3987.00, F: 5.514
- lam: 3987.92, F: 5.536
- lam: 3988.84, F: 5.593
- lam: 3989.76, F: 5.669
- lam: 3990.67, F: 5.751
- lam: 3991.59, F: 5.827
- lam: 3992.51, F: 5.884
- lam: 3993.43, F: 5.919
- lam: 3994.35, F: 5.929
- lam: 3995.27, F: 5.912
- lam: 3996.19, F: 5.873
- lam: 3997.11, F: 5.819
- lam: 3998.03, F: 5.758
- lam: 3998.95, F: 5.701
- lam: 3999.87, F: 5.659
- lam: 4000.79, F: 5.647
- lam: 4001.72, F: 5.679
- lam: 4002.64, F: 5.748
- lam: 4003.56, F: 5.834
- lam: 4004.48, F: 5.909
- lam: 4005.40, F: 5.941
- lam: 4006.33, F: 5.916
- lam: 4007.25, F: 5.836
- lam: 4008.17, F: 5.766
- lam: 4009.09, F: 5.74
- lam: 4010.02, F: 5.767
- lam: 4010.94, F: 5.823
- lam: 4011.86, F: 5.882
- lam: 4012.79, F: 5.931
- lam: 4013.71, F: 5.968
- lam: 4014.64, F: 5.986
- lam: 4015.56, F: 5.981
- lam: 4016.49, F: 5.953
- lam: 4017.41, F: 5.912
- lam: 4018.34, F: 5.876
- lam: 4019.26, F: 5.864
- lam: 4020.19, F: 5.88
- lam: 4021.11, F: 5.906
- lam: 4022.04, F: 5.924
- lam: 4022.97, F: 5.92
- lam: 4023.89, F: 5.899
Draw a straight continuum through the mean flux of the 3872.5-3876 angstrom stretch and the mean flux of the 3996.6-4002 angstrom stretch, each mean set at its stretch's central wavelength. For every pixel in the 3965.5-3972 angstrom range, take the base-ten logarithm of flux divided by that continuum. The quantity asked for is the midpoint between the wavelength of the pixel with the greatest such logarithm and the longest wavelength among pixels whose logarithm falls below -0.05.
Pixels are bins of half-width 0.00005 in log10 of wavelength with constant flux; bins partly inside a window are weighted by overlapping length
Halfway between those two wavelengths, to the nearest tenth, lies 3968.7 angstrom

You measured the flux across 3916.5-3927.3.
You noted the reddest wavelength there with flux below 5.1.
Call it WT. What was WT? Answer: 3926.87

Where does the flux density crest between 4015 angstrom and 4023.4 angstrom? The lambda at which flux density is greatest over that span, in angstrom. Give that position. 4015.56 angstrom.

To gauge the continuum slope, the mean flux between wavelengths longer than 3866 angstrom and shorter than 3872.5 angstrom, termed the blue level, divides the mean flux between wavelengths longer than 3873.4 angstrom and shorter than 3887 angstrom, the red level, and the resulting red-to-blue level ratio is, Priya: 0.94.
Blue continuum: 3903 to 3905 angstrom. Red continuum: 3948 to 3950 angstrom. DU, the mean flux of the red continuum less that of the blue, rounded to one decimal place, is -0.2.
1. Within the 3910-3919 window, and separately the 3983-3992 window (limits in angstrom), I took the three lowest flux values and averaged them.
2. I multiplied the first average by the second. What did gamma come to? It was 30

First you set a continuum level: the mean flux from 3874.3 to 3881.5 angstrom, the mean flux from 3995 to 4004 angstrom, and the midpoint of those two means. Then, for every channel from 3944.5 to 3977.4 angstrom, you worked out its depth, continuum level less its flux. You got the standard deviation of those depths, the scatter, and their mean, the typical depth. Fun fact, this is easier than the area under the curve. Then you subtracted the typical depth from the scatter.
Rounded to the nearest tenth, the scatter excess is -0.1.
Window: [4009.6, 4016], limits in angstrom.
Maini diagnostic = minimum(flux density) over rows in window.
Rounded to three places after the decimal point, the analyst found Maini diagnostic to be 5.767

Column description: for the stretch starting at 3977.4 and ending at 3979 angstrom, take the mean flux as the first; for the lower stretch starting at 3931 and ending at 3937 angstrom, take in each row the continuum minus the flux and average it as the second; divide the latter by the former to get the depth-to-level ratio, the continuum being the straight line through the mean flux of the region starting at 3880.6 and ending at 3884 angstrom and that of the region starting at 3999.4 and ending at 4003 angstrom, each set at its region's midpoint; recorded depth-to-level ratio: 0.75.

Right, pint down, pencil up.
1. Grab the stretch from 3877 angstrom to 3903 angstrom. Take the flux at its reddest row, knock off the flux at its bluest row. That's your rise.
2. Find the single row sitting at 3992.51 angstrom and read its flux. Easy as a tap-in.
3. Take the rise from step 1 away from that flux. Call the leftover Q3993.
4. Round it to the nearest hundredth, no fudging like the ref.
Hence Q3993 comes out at 5.97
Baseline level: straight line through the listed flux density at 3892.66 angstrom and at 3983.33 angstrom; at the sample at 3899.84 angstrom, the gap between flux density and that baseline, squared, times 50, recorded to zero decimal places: 69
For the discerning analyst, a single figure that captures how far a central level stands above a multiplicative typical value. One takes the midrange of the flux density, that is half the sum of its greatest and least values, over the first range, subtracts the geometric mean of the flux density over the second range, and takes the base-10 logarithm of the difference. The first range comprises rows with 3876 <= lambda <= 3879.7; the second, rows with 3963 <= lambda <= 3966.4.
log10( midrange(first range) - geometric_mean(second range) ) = -0.1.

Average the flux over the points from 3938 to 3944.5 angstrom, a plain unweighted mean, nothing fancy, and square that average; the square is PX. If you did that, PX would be 11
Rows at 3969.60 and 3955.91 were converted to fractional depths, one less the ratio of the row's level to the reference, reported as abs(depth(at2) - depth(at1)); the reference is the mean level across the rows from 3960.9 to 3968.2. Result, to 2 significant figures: 0.74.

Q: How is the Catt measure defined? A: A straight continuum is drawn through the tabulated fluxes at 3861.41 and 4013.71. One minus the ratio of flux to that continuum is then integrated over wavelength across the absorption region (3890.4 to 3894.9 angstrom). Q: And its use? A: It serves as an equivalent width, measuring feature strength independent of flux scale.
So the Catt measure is 1.1 angstrom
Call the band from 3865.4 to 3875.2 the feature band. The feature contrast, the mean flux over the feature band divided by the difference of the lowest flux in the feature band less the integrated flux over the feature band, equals -0.11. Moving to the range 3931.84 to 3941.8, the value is -0.11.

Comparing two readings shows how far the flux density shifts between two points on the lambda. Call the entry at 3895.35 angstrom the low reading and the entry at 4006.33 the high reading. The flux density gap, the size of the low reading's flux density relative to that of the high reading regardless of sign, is 1.2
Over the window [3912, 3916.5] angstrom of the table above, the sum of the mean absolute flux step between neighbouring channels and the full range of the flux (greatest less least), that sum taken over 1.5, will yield 0.076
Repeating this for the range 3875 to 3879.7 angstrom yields 0.038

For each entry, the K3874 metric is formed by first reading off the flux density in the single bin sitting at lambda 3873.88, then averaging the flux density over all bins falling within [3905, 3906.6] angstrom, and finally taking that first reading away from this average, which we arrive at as -0.4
